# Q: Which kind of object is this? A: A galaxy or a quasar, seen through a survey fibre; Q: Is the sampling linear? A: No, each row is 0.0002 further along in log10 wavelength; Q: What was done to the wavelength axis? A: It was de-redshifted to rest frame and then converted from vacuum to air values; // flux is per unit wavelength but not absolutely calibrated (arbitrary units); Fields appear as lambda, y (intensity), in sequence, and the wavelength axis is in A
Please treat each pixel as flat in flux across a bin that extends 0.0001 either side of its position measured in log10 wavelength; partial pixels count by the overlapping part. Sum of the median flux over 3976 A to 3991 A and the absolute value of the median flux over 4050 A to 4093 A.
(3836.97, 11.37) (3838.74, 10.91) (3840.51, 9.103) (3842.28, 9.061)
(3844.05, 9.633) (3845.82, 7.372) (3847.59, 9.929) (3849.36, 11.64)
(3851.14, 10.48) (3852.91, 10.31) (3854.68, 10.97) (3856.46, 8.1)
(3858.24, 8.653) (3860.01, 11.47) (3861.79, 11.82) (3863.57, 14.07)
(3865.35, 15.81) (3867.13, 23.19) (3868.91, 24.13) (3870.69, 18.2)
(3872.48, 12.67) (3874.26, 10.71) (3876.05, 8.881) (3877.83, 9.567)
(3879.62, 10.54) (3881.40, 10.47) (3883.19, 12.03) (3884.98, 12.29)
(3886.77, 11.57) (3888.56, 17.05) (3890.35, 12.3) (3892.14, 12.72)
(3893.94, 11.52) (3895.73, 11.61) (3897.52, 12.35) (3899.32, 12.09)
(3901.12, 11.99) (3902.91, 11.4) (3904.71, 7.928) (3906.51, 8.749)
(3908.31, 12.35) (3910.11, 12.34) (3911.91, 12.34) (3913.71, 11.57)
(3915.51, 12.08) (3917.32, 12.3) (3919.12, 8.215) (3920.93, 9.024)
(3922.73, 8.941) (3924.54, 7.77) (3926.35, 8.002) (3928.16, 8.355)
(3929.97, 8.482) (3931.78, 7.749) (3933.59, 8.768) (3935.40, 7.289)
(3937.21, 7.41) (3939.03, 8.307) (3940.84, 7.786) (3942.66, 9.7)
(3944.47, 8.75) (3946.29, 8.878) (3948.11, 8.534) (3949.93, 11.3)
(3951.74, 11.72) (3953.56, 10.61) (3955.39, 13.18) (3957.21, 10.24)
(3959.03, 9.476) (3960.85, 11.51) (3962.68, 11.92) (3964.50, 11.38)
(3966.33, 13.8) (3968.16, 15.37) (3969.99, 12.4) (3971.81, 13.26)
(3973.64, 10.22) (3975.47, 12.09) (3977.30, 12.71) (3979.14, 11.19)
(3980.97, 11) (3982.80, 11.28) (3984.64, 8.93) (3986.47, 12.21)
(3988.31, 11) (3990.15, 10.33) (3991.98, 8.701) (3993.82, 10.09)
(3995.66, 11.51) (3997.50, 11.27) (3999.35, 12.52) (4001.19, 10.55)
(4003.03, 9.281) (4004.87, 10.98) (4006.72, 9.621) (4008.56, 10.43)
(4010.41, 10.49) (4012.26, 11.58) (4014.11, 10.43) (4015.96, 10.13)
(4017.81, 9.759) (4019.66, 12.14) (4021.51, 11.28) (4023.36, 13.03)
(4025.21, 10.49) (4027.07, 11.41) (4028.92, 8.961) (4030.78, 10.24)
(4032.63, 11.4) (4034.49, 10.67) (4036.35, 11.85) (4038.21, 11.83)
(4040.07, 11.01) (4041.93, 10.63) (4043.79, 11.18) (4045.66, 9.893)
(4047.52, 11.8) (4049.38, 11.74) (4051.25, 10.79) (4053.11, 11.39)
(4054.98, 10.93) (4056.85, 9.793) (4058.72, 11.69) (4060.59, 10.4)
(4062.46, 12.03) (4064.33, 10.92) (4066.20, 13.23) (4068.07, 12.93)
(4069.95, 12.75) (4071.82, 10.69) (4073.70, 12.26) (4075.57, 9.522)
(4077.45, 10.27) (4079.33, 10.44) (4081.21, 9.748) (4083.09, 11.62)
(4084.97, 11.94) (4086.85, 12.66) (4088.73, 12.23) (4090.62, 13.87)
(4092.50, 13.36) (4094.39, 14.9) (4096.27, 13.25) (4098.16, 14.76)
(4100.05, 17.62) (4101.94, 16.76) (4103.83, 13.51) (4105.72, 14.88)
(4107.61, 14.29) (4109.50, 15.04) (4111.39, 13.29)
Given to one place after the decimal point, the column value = 22.7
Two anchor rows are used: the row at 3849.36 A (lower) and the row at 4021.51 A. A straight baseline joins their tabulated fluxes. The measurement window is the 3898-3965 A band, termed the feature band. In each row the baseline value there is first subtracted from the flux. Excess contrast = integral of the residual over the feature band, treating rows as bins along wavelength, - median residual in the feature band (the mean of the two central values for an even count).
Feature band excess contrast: -99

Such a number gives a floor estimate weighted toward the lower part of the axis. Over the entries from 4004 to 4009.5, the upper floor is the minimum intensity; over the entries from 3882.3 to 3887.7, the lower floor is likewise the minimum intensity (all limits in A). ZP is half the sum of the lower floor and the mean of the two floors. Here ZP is 11.1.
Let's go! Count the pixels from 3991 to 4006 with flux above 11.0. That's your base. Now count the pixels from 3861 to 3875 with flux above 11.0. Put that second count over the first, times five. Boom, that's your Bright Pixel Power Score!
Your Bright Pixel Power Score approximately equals 12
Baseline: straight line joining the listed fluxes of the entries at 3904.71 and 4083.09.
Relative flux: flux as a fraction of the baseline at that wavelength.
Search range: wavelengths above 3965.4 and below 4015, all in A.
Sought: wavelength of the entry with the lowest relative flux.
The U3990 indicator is 3991.98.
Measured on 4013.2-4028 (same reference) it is 4017.81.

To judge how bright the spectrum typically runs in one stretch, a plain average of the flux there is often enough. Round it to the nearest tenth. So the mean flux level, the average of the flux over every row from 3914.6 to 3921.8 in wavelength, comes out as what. 10.4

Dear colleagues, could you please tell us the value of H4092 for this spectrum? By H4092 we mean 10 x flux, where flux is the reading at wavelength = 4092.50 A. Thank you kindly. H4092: 134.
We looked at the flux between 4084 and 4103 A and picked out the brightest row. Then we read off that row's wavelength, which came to 4100.05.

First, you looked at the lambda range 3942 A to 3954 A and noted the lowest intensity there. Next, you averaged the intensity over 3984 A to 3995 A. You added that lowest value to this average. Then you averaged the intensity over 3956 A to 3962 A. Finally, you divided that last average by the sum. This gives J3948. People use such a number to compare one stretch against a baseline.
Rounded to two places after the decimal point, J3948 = 0.56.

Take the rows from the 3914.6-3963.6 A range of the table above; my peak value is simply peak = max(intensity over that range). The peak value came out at 13.18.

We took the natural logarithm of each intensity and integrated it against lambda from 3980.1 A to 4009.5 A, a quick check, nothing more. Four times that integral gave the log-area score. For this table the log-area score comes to 277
